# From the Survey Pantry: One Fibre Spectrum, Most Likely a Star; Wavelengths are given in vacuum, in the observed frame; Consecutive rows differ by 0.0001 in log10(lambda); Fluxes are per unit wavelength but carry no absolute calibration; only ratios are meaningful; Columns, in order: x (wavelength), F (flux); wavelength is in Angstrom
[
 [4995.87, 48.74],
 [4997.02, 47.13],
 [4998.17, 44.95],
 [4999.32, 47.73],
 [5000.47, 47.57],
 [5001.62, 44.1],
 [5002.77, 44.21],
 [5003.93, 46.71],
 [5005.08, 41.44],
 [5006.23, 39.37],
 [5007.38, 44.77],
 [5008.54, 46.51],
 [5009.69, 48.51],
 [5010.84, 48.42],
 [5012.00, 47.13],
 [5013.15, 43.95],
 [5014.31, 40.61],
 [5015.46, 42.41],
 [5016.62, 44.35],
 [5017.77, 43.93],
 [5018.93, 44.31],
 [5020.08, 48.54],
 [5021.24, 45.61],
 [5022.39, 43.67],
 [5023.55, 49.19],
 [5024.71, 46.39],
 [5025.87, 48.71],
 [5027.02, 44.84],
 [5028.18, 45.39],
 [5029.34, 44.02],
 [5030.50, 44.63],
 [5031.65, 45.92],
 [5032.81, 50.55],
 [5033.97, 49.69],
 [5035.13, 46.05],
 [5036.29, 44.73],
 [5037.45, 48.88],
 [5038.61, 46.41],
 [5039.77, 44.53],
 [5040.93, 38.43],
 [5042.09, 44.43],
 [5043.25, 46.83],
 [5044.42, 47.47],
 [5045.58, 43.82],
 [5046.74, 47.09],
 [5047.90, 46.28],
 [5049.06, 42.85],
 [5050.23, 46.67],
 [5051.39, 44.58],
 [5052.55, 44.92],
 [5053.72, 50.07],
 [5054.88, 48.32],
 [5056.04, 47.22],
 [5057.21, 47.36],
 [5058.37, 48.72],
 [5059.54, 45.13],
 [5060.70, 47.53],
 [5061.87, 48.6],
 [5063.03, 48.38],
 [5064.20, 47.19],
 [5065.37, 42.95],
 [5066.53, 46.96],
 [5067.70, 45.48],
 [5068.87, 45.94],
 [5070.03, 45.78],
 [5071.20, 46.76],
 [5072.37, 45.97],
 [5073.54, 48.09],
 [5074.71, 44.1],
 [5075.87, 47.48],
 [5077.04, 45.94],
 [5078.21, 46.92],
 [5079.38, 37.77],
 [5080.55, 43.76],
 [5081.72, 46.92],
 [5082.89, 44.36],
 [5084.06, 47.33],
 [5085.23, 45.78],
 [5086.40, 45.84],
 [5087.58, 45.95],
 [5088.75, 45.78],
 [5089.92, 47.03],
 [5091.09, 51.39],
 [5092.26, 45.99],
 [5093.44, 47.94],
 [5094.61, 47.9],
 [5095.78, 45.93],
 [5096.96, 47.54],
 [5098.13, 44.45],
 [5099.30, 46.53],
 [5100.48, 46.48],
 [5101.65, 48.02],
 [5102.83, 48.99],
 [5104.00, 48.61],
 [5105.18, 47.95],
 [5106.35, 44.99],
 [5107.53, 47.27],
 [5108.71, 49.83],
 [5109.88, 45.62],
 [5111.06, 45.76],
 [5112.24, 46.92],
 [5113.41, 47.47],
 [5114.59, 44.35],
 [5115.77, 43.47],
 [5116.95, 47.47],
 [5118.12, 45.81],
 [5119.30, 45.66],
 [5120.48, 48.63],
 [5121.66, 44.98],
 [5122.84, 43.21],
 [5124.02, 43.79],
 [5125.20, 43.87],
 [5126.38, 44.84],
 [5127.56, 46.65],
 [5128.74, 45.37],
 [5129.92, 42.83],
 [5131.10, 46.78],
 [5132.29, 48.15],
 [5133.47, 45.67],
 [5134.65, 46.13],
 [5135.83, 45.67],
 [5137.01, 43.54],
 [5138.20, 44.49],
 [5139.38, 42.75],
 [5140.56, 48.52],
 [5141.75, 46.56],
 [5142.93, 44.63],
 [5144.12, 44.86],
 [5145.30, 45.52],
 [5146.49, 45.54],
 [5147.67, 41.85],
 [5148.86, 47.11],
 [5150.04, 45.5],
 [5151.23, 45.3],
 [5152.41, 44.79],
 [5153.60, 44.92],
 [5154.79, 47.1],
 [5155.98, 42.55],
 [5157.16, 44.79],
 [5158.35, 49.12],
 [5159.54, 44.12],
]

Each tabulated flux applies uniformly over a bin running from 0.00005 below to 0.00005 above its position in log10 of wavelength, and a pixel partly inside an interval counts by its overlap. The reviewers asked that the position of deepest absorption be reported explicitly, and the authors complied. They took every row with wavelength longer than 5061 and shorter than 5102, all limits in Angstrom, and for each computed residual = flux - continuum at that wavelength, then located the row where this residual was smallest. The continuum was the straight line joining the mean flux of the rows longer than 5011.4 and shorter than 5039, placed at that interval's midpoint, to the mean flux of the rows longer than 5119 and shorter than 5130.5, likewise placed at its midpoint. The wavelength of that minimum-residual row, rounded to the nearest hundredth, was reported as 5079.38 Angstrom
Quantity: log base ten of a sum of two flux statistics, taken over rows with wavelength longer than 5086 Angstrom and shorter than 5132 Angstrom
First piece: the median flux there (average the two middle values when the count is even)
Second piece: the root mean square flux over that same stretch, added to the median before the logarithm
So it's 1.97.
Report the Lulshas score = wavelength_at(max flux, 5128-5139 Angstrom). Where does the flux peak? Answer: 5132.29 Angstrom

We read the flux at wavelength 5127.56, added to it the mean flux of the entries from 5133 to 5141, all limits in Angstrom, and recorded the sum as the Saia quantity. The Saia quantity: 91.9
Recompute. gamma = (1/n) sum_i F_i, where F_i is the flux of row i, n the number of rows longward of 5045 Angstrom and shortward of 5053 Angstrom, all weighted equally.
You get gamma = 45.2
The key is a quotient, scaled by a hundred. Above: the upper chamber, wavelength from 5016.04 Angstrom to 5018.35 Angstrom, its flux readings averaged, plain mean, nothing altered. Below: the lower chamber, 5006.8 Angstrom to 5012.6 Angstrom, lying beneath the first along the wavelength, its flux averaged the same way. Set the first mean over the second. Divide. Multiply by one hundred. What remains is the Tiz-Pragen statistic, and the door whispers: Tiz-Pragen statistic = 94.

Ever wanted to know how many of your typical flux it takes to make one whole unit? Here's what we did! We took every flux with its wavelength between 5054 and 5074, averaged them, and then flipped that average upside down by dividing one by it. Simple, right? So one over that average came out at 0.0213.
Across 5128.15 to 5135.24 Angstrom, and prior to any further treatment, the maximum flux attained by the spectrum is 48.15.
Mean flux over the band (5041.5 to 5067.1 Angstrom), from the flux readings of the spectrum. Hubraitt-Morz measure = 46.5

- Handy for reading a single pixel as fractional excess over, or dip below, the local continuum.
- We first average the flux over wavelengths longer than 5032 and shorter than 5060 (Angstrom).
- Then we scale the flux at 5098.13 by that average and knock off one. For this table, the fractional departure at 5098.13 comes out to -0.040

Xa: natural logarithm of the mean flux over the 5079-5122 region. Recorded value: 3.84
